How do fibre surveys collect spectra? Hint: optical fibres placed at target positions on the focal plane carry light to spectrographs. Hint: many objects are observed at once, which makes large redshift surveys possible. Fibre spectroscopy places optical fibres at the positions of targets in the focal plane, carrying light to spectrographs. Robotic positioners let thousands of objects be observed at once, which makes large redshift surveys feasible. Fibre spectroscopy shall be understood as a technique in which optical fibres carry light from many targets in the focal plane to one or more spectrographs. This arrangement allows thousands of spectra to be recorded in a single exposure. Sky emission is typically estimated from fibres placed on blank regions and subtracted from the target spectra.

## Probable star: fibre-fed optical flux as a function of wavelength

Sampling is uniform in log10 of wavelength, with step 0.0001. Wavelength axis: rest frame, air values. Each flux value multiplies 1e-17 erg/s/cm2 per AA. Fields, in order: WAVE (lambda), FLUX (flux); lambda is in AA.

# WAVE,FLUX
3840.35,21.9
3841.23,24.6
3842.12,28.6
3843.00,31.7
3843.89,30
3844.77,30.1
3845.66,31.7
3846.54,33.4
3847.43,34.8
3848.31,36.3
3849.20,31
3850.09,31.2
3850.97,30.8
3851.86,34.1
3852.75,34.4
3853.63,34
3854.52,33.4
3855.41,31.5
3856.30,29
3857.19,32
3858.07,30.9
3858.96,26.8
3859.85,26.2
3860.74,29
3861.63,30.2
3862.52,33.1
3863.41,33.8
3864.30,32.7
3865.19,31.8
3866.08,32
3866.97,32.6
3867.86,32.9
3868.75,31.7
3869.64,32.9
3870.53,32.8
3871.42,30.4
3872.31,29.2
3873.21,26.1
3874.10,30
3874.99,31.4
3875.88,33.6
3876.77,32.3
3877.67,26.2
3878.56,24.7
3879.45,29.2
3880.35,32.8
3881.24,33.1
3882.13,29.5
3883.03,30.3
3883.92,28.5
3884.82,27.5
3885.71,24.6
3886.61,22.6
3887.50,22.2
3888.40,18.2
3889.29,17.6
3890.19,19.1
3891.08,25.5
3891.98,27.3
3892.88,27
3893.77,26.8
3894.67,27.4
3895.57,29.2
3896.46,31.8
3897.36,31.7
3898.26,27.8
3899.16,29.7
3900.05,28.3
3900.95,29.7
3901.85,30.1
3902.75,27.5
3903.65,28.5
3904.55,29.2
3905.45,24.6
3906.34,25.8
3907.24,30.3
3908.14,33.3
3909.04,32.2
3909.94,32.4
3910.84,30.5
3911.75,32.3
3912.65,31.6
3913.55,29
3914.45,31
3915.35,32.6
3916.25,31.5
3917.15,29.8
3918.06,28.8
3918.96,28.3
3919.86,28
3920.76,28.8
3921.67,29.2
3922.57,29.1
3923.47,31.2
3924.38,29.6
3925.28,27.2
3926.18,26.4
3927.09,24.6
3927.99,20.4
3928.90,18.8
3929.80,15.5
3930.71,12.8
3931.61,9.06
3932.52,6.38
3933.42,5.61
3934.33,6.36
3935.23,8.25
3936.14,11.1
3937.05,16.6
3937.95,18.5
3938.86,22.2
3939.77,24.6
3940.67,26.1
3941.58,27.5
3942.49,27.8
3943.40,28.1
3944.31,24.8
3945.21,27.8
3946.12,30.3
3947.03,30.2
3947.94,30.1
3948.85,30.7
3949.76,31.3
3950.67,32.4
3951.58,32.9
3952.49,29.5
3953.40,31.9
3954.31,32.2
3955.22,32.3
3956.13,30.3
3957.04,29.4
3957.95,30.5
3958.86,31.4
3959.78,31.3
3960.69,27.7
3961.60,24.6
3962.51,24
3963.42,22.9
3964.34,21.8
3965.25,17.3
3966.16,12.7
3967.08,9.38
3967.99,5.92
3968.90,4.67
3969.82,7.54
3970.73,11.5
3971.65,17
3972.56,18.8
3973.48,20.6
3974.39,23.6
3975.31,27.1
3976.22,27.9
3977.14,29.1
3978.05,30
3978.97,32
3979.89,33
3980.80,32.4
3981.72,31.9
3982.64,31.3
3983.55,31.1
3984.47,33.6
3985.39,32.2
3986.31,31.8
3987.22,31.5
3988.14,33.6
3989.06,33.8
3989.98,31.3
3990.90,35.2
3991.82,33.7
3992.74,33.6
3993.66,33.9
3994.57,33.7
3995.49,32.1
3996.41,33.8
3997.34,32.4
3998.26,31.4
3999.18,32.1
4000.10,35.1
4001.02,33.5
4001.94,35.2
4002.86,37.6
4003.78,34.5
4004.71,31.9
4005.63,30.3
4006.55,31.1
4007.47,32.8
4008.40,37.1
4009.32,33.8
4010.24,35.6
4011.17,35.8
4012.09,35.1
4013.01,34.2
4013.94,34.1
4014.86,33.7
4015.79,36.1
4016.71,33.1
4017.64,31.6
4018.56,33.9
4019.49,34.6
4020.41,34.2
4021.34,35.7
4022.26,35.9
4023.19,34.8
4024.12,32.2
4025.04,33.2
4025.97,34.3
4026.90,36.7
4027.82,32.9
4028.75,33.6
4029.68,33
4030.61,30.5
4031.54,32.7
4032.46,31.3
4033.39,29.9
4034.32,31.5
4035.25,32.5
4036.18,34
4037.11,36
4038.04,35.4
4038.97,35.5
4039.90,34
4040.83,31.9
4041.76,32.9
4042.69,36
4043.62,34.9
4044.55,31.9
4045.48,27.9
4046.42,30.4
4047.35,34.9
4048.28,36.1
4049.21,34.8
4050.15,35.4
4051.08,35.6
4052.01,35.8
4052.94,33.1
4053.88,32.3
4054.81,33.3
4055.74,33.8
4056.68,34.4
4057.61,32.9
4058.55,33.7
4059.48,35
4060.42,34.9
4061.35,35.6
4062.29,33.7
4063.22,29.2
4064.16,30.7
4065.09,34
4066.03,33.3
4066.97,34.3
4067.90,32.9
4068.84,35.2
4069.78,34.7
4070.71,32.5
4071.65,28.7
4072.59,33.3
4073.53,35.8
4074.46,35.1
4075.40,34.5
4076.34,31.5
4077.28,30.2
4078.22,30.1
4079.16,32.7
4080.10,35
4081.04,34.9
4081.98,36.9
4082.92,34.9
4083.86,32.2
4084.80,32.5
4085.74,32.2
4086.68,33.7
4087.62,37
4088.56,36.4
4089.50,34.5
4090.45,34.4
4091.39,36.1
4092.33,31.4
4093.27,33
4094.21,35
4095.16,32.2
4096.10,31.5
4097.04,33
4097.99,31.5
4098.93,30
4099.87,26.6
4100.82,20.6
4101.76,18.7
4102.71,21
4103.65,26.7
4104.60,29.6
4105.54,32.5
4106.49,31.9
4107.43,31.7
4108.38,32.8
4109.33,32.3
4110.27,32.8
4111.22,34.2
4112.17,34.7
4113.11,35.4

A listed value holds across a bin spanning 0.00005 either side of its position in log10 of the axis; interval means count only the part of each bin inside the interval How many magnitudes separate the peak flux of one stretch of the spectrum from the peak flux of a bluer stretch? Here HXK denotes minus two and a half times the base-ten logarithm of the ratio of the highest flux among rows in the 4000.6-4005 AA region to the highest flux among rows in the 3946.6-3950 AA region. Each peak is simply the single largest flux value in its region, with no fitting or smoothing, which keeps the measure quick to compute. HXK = -0.20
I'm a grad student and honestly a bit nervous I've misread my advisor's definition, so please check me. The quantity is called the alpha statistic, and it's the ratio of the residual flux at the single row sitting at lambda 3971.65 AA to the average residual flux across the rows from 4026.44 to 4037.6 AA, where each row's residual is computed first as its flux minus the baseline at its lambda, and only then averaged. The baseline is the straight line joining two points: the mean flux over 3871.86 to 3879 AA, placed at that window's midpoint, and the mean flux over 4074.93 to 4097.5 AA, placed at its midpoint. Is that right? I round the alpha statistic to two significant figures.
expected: -32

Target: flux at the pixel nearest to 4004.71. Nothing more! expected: 31.9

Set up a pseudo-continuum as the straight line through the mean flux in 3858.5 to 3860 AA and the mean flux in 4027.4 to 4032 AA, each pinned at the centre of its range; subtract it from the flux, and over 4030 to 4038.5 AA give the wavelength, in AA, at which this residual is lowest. 4033.39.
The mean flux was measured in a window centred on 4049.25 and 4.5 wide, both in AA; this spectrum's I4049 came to 35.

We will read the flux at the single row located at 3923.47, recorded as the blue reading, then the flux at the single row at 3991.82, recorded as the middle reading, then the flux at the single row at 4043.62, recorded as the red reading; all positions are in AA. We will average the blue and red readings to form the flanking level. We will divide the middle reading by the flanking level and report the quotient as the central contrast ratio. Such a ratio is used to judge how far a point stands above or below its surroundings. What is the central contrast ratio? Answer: 1.02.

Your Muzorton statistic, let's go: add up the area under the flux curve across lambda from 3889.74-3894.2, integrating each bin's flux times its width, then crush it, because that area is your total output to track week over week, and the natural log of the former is 4.72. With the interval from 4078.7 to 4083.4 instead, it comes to 5.10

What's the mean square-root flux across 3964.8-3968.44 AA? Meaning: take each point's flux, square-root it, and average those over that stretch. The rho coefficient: 3.3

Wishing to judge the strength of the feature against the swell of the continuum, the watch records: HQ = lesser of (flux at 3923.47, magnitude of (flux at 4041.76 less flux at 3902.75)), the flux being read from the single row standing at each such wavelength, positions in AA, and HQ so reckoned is 5.4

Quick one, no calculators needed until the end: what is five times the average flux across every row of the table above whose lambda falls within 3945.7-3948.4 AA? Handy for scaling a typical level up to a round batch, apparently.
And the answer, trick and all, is 151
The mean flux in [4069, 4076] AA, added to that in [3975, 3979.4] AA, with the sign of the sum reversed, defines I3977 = -63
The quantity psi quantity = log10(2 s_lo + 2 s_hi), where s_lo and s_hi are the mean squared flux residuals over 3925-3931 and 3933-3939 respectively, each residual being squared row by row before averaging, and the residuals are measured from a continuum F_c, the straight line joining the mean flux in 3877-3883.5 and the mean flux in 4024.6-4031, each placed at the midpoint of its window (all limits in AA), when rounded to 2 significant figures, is 3.0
